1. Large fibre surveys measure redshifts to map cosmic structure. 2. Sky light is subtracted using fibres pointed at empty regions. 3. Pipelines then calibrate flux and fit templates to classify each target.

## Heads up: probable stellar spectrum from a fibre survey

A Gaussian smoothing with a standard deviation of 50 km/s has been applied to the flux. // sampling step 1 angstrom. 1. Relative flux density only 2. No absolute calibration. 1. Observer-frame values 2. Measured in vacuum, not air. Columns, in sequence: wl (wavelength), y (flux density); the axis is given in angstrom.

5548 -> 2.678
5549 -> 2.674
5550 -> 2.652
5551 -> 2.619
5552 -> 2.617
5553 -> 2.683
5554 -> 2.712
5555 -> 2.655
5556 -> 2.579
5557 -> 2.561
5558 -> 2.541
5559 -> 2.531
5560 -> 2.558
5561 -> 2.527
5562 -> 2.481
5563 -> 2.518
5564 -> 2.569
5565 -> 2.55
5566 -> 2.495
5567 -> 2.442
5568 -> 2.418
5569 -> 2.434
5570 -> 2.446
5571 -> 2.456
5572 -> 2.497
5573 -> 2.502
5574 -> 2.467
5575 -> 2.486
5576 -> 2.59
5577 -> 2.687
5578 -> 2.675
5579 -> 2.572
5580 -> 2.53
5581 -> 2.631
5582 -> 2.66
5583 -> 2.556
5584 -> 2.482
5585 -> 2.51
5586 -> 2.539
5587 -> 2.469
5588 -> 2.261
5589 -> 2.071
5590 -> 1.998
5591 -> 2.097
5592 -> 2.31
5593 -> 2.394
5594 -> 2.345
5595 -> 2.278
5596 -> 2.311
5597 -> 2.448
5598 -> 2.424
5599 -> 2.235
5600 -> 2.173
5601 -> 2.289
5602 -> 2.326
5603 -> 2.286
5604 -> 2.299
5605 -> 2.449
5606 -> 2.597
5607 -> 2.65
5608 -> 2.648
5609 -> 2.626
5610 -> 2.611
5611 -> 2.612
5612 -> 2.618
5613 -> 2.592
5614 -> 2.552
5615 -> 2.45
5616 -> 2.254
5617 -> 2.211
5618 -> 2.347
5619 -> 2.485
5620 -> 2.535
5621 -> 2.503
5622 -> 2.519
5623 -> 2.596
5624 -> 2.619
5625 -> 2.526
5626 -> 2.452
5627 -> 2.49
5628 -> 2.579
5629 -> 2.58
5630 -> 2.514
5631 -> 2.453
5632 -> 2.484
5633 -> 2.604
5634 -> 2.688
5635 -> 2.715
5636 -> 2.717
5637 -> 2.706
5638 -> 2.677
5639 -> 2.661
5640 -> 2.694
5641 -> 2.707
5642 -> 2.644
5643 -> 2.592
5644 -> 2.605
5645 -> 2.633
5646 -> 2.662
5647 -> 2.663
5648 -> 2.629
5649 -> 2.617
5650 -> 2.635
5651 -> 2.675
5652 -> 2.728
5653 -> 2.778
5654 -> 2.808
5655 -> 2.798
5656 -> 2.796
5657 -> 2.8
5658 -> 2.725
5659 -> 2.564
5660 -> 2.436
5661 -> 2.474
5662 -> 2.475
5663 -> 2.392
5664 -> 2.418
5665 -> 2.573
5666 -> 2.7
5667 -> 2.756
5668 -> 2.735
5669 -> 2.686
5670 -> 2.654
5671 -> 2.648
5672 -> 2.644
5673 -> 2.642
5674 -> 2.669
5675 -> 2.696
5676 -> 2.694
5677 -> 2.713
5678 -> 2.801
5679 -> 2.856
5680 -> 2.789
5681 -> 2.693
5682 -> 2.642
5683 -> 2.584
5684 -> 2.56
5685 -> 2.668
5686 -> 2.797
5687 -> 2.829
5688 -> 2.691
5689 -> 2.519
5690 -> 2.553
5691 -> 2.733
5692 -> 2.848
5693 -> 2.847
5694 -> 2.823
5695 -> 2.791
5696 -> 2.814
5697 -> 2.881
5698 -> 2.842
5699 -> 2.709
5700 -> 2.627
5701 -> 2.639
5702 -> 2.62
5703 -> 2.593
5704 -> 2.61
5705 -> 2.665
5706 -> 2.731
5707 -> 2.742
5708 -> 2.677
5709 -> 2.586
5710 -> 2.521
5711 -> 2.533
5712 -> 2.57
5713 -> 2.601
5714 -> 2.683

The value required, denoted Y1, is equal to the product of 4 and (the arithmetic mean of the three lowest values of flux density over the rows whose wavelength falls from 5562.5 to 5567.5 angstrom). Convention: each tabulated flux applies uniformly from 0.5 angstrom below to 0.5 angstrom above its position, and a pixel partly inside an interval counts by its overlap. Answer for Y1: 9.9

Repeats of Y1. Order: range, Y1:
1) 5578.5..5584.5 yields 10.1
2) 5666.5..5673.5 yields 10.6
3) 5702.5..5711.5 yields 10.2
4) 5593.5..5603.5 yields 8.9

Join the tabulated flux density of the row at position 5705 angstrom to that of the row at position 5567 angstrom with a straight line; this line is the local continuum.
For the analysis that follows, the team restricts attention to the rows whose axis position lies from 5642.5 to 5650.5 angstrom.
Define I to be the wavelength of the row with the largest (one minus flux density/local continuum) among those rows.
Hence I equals 5643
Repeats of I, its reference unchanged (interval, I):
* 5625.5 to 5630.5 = 5626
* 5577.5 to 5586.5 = 5584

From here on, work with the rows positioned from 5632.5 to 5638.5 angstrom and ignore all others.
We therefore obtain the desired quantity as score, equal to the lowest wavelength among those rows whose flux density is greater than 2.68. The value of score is 5634 angstrom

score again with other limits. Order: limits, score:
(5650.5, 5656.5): 5652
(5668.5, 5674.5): 5669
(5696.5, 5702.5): 5697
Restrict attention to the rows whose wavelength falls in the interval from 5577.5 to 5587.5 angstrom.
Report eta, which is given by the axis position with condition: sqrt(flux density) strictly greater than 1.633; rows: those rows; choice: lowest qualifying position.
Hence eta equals 5578 angstrom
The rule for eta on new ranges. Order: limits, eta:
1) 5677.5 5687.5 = 5678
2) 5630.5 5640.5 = 5634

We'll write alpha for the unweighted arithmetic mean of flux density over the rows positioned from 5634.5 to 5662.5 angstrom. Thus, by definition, 2.66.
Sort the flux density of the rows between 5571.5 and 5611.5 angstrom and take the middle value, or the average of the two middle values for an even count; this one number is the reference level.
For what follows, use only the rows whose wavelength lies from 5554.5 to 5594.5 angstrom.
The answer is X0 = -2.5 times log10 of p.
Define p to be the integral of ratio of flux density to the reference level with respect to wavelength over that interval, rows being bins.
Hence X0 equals -4.0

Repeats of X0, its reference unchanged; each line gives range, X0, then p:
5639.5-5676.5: -4.0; 40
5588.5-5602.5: -2.8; 13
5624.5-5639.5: -3.0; 16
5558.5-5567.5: -2.4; 9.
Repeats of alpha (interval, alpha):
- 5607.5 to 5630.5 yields 2.52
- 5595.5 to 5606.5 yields 2.35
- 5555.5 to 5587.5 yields 2.53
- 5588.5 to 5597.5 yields 2.25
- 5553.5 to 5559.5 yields 2.60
